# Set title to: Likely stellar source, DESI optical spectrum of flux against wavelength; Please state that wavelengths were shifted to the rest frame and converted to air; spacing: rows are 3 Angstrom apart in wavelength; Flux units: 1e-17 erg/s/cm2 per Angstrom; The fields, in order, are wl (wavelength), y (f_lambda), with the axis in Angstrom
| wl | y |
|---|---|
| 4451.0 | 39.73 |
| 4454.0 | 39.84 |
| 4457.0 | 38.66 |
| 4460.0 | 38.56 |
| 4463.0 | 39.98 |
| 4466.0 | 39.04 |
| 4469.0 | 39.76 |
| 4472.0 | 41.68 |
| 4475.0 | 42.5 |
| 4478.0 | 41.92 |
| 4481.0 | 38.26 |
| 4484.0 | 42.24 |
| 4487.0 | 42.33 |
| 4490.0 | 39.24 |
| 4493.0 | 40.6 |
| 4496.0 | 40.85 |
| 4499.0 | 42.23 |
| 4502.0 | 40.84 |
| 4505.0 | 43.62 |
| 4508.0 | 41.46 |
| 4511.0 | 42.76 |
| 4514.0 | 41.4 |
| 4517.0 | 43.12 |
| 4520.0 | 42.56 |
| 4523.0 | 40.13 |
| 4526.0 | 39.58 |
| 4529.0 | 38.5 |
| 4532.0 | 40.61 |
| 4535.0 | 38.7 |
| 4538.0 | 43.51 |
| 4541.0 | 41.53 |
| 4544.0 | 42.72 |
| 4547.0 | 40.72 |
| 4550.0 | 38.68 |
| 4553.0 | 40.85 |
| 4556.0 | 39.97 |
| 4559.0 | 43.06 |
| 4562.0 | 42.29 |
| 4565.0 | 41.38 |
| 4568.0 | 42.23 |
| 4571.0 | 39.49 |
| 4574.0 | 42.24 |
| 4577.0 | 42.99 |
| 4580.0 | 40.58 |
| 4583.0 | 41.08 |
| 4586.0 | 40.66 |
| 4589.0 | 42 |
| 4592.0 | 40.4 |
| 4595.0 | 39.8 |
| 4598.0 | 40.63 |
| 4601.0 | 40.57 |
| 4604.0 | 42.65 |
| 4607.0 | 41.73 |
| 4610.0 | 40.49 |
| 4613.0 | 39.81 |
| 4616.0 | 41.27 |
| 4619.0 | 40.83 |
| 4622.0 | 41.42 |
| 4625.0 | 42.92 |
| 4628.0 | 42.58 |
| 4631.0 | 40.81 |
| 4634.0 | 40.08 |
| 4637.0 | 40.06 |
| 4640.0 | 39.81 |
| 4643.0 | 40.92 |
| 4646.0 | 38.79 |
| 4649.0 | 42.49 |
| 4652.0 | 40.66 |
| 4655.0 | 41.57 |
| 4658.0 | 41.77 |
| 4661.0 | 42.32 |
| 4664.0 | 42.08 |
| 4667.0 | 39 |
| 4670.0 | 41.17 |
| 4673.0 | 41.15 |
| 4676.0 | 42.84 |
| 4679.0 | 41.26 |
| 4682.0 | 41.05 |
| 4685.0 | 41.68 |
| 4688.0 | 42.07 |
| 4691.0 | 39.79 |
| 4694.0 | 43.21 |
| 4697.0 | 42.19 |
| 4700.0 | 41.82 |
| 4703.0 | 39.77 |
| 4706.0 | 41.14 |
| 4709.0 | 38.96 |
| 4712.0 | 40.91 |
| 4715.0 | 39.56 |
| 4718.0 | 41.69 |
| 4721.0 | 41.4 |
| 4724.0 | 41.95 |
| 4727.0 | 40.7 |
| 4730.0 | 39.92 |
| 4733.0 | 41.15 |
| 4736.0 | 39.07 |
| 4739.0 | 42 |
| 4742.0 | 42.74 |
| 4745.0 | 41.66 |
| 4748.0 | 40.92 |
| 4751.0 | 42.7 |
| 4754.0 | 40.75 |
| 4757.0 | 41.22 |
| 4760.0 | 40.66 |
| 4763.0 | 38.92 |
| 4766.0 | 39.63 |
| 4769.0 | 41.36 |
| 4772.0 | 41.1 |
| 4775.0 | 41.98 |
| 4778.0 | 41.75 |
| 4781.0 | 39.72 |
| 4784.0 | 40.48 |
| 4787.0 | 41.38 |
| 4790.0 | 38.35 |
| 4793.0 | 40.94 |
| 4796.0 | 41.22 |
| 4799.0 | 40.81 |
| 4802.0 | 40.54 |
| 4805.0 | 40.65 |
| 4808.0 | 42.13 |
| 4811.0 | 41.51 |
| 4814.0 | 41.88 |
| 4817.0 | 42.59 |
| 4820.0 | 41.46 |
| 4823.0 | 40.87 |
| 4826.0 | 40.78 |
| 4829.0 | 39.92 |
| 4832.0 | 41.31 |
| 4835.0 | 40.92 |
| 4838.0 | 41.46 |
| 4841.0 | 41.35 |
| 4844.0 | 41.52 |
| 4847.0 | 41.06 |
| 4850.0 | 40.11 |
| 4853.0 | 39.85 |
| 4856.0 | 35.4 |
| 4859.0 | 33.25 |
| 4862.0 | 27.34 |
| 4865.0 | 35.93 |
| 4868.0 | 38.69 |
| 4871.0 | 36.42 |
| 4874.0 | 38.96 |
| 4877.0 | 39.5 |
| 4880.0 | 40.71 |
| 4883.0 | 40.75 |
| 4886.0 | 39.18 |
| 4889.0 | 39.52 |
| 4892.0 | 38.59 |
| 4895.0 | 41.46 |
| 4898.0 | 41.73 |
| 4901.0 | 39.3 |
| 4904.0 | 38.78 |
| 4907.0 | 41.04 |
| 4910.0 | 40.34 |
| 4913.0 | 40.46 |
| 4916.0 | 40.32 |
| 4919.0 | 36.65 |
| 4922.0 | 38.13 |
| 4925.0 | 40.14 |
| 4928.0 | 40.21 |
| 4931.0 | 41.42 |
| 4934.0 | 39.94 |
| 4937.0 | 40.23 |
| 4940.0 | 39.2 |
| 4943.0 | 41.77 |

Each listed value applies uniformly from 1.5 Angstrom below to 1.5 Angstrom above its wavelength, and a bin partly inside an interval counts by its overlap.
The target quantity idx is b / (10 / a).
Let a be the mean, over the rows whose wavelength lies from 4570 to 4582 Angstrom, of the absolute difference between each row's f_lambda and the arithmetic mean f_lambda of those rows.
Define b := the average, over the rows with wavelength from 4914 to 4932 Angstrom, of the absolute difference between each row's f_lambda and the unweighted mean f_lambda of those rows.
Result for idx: 0.180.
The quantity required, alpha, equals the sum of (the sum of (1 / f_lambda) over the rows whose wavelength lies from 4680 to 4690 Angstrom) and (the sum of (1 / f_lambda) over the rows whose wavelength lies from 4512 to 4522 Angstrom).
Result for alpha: 0.143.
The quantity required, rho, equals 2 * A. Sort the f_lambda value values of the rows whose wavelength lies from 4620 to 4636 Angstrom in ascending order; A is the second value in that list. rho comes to 81.6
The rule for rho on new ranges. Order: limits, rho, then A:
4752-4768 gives 79.3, 39.63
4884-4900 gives 78.4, 39.18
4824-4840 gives 81.6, 40.78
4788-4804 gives 81.1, 40.54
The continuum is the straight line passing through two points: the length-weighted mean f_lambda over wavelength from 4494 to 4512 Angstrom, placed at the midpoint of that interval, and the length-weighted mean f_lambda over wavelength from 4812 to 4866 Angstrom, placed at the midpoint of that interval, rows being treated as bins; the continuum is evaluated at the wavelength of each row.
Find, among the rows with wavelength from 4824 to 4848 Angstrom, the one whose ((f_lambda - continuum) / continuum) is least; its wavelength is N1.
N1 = 4829.0 Angstrom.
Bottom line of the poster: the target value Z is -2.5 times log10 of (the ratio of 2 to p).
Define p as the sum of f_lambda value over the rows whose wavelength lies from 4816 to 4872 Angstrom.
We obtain 6.42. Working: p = 740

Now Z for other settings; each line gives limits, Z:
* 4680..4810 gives 7.36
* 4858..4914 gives 6.41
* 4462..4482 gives 5.38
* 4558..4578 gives 5.42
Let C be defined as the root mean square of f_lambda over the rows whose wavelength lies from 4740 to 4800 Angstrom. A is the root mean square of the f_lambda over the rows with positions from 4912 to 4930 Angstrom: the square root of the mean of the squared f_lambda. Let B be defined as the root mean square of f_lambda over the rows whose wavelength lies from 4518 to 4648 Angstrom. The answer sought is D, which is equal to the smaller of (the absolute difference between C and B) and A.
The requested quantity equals 0.06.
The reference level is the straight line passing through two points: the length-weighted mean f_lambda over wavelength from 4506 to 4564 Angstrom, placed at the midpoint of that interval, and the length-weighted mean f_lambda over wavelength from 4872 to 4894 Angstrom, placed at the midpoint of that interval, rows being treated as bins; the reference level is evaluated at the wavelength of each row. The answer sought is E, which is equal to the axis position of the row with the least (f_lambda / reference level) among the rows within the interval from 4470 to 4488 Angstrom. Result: 4481.0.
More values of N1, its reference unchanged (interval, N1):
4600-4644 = 4613.0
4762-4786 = 4763.0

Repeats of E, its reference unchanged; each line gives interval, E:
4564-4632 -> 4571.0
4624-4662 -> 4646.0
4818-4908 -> 4862.0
